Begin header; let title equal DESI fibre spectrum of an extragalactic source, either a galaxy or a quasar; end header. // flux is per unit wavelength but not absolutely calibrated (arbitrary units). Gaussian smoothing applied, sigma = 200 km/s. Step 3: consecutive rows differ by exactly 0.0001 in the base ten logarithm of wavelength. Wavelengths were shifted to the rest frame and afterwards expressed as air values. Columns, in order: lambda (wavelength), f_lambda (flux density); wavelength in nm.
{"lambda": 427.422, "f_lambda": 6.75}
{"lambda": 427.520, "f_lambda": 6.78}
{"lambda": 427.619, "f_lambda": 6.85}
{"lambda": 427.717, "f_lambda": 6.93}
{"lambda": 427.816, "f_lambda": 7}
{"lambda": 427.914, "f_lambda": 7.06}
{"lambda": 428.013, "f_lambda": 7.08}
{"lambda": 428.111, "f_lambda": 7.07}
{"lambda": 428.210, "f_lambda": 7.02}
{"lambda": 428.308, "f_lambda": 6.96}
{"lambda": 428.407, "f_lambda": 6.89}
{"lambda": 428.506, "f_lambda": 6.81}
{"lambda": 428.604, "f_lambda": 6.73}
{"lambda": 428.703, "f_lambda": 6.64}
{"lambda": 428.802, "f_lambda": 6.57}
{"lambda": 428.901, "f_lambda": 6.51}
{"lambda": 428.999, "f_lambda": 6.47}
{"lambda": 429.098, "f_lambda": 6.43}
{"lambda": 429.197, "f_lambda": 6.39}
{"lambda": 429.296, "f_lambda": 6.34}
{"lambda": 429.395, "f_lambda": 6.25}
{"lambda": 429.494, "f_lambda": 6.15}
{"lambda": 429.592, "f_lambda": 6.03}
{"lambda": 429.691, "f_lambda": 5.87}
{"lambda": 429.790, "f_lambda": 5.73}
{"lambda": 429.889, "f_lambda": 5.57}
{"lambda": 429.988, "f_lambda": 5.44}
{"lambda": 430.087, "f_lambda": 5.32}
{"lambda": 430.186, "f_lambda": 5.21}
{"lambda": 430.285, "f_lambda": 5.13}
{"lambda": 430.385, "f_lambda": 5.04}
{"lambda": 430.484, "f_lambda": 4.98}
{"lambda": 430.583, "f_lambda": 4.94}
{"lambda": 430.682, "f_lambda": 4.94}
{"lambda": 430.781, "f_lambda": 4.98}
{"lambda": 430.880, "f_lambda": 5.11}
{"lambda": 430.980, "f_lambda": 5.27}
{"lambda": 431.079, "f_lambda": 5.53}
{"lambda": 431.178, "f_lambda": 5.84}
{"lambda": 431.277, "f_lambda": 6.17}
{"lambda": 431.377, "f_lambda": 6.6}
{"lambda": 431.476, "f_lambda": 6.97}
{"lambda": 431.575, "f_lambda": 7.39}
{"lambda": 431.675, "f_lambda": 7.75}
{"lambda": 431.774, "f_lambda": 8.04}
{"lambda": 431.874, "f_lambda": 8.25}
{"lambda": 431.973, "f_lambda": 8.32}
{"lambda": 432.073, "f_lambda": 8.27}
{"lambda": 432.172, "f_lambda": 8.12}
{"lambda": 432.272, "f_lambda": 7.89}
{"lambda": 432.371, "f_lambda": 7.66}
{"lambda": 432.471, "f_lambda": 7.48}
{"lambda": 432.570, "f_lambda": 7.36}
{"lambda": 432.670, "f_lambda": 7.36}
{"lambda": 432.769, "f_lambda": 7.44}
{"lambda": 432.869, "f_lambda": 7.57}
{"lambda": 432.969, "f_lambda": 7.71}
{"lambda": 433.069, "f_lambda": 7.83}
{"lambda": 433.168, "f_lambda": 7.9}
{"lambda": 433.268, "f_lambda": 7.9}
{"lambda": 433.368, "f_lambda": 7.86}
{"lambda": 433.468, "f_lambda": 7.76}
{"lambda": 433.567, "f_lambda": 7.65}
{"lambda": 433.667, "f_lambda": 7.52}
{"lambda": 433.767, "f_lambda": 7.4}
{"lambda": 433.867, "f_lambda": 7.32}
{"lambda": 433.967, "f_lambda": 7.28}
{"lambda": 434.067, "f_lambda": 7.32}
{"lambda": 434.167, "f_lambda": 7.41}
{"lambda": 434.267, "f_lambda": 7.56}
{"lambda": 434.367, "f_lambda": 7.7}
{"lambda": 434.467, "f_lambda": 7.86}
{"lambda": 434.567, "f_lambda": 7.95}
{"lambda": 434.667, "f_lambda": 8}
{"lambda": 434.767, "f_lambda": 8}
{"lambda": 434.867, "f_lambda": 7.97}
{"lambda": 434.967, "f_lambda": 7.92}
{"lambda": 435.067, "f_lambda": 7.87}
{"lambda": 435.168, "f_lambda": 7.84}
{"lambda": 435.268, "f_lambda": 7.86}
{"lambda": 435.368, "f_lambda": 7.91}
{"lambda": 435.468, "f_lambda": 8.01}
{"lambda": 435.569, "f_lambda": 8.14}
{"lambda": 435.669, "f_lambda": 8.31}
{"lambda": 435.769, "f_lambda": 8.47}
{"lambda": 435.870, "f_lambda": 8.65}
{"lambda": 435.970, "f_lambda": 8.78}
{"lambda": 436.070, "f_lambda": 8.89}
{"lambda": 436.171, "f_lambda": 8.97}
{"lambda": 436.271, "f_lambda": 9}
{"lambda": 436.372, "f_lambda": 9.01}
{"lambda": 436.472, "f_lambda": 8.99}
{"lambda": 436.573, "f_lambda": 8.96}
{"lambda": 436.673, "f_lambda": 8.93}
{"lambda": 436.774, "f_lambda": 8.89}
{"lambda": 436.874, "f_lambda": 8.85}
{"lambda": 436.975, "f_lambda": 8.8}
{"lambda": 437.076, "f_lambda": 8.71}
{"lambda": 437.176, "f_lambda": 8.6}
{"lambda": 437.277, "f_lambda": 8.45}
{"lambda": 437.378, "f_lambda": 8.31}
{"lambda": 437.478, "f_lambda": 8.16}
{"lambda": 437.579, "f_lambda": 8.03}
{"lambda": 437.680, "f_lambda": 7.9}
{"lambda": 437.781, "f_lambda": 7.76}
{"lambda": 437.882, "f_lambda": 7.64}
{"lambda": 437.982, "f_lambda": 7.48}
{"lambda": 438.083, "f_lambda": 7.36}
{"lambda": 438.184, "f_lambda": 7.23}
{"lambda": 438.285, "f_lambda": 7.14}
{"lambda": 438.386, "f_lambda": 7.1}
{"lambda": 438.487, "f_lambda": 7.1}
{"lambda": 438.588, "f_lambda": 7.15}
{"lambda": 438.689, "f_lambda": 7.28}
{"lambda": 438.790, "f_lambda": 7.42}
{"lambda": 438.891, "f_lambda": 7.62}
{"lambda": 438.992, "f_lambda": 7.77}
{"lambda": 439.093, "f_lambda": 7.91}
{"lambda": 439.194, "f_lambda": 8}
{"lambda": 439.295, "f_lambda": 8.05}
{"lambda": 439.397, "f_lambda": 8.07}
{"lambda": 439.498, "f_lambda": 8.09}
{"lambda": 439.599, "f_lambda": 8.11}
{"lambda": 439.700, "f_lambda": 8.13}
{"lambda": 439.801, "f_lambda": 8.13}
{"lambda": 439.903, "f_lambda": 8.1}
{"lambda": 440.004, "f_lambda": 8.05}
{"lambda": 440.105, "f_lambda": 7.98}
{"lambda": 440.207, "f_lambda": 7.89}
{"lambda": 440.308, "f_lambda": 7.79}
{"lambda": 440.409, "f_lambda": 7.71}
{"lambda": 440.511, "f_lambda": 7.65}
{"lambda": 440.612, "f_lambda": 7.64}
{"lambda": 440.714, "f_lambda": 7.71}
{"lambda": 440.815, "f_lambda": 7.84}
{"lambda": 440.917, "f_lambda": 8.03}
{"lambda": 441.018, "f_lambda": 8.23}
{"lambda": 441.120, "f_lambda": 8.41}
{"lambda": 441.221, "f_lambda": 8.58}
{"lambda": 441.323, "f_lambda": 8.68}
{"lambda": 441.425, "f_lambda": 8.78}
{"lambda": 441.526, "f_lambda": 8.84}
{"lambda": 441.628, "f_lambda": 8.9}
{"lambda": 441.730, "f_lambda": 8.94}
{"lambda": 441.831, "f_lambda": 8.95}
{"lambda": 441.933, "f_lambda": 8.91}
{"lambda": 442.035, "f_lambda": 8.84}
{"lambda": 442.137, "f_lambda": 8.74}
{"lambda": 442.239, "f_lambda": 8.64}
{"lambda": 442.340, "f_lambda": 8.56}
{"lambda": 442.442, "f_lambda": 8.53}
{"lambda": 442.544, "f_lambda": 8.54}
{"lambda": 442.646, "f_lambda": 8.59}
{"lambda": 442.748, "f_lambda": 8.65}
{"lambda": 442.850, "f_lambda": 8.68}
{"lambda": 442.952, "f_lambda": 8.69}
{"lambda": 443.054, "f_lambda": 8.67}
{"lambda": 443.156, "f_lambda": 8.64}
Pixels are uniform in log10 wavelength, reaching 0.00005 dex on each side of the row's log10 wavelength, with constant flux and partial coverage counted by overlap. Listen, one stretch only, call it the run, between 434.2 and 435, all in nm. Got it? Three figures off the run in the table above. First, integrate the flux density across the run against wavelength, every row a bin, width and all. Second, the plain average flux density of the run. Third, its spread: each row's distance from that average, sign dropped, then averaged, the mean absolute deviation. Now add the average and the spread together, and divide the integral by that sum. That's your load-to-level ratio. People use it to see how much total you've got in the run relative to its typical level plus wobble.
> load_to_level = 0.788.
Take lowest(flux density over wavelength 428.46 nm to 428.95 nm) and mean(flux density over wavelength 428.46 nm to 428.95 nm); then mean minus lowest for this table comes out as 0.14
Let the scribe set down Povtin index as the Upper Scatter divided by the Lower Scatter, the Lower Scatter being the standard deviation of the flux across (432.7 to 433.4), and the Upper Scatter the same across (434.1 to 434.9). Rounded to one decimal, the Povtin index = 1.3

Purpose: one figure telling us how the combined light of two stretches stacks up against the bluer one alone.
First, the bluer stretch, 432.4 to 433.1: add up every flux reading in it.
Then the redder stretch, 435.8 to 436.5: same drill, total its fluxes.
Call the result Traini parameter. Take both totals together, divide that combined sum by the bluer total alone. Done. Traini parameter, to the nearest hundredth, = 2.18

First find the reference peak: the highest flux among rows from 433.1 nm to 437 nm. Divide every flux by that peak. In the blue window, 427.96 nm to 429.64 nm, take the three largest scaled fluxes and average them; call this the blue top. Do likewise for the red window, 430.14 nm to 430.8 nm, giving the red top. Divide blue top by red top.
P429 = 1.38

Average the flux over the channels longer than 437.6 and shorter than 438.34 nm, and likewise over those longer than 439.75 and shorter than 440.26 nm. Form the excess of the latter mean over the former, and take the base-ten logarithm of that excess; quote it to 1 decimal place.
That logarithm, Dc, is -0.3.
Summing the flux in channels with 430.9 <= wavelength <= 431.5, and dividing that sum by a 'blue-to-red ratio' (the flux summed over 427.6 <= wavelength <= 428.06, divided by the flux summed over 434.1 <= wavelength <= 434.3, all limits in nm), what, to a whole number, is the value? 16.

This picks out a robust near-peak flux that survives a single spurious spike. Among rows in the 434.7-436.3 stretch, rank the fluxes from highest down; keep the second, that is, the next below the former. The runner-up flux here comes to 8.97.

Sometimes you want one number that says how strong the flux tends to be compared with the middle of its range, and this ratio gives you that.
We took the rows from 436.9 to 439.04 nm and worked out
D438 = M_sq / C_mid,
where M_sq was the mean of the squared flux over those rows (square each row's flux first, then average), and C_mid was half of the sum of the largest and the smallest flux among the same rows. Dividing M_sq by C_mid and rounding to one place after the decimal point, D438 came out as 7.6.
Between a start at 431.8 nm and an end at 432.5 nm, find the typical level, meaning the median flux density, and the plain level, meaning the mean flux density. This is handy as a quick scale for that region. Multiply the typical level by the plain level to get 65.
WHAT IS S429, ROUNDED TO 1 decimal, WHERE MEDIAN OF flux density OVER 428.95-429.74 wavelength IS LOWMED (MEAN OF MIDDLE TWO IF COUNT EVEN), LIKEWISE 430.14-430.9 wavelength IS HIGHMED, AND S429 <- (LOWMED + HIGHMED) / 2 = 5.7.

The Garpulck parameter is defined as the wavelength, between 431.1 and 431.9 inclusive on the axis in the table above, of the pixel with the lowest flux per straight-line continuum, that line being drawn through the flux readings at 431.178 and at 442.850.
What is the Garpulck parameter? 431.178 nm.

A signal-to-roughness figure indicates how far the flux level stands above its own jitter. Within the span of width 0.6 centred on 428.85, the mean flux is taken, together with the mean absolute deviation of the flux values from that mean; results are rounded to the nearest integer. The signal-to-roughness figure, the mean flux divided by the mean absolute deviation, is 74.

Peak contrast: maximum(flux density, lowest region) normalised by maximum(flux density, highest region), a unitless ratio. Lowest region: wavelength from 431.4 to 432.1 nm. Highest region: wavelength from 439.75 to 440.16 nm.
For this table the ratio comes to 1.0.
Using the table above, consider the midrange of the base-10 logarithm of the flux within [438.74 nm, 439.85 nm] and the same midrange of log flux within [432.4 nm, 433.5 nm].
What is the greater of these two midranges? 0.890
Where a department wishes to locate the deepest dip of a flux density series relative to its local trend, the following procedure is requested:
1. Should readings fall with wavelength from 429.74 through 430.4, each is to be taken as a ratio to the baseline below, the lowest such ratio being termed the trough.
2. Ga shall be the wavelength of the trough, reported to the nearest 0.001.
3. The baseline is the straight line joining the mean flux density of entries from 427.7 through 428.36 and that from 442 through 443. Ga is 430.385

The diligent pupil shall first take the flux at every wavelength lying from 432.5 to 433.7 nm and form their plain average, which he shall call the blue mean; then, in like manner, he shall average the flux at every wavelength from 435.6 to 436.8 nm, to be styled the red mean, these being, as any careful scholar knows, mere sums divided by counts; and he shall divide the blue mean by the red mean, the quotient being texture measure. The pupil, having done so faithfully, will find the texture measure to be 0.9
